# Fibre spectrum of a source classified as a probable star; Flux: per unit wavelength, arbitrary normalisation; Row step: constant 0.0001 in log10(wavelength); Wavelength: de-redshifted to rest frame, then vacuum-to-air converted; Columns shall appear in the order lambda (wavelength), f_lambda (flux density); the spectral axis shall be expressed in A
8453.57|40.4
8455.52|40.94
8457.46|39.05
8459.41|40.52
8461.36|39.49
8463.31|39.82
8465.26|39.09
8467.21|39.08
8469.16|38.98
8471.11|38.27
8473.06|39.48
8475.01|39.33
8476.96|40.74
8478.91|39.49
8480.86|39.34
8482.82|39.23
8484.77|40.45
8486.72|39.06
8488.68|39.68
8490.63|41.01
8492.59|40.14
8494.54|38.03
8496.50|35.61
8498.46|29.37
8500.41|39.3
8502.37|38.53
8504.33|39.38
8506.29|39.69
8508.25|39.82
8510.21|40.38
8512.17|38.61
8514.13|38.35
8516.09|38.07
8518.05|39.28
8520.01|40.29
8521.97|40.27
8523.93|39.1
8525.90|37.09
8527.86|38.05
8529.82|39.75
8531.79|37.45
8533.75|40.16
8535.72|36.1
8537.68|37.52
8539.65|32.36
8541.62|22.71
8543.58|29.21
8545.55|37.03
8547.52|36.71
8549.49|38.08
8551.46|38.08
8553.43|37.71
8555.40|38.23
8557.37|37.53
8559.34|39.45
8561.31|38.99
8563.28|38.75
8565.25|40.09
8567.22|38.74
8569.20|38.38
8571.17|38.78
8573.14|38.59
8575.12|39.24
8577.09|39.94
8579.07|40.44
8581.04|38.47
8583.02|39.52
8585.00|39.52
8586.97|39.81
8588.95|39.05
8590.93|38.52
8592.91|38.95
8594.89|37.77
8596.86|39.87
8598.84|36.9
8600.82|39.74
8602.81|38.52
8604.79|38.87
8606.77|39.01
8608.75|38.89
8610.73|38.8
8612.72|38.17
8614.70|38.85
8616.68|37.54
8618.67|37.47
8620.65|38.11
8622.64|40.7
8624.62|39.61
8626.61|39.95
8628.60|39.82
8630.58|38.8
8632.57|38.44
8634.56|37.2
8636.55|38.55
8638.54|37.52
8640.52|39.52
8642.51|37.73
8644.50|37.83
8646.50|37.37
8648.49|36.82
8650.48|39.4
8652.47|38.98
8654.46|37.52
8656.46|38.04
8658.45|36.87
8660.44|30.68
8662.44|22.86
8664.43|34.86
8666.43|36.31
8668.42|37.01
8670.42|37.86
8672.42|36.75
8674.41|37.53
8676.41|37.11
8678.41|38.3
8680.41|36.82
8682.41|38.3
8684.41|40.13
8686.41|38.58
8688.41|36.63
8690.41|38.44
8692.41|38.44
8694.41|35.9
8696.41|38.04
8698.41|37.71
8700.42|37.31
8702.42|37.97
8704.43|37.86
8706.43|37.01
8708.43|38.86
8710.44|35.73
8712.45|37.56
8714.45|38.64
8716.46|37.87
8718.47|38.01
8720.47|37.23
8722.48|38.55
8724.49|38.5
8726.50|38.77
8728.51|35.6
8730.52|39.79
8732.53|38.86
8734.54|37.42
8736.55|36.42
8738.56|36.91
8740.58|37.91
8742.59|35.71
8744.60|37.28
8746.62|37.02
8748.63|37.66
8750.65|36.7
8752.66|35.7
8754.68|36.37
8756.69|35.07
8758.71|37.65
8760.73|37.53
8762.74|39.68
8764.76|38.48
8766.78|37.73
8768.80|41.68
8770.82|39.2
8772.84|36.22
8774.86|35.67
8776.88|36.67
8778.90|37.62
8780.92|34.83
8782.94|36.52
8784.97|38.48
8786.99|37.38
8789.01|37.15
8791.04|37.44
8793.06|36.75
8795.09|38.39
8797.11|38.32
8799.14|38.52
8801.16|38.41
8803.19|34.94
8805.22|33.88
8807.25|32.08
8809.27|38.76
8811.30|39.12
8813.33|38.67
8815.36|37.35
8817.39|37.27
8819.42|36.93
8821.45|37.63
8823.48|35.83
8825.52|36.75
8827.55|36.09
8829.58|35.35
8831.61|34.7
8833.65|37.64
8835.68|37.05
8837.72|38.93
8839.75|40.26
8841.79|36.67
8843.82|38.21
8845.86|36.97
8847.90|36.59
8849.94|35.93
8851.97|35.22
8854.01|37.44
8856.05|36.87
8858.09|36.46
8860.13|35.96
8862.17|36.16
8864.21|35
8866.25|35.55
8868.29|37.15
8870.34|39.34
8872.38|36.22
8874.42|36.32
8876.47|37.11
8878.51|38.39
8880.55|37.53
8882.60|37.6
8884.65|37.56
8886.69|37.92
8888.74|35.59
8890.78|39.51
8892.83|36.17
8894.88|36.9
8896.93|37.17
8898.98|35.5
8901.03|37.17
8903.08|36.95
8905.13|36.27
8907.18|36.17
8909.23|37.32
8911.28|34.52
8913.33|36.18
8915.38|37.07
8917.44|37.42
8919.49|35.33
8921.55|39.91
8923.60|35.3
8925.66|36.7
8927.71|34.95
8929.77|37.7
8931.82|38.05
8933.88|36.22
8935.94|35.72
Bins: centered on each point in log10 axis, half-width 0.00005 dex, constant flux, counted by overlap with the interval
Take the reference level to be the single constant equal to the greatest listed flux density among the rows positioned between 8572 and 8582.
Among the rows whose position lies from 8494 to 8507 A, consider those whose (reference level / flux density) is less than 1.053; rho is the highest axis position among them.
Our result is 8506.29 A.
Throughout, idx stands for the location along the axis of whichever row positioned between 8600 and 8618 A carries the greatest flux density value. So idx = 8600.82 A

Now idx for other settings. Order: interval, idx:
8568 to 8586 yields 8579.07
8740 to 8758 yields 8740.58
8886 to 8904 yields 8890.78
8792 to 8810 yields 8809.27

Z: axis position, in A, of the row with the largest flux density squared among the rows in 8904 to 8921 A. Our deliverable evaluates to 8917.44 A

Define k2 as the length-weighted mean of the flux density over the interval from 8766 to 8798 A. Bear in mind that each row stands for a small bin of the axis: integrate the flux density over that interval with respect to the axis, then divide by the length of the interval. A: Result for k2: 37.5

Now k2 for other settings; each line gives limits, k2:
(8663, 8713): 37.4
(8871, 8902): 37.1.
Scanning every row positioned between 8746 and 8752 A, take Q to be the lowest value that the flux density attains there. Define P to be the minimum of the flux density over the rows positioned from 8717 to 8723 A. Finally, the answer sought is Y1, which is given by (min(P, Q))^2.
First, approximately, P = 37.23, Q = 36.7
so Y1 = 1347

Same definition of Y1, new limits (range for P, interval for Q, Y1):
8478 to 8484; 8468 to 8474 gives 1465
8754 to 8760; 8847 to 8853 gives 1230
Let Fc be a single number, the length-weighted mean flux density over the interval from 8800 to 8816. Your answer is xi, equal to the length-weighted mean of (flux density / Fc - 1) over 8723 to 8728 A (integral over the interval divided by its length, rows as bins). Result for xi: 0.05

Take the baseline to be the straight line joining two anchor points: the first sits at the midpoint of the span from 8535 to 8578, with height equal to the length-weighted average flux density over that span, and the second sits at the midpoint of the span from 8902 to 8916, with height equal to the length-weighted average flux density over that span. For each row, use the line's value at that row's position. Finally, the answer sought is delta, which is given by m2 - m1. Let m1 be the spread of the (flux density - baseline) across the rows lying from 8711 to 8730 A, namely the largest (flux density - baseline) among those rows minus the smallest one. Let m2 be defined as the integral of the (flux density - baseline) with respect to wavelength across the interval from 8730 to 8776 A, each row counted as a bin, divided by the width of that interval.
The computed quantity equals -2.3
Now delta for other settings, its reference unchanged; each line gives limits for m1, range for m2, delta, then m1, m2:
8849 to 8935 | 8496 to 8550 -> -5.3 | 5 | 0.10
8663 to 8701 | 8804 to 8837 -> -5.2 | 5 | 0.08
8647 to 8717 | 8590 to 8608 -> -15.5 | 17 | 1.83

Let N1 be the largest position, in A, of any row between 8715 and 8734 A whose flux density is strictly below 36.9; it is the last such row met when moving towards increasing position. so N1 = 8728.51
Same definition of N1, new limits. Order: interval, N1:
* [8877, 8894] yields 8892.83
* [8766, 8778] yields 8776.88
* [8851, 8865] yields 8864.21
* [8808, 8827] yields 8825.52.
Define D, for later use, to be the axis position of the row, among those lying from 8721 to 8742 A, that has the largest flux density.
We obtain 8730.52 A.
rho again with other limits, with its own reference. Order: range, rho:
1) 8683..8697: 8692.41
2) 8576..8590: 8588.95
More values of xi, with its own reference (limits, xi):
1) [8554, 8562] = 0.05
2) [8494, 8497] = 0.00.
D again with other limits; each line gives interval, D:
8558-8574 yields 8565.25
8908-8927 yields 8921.55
